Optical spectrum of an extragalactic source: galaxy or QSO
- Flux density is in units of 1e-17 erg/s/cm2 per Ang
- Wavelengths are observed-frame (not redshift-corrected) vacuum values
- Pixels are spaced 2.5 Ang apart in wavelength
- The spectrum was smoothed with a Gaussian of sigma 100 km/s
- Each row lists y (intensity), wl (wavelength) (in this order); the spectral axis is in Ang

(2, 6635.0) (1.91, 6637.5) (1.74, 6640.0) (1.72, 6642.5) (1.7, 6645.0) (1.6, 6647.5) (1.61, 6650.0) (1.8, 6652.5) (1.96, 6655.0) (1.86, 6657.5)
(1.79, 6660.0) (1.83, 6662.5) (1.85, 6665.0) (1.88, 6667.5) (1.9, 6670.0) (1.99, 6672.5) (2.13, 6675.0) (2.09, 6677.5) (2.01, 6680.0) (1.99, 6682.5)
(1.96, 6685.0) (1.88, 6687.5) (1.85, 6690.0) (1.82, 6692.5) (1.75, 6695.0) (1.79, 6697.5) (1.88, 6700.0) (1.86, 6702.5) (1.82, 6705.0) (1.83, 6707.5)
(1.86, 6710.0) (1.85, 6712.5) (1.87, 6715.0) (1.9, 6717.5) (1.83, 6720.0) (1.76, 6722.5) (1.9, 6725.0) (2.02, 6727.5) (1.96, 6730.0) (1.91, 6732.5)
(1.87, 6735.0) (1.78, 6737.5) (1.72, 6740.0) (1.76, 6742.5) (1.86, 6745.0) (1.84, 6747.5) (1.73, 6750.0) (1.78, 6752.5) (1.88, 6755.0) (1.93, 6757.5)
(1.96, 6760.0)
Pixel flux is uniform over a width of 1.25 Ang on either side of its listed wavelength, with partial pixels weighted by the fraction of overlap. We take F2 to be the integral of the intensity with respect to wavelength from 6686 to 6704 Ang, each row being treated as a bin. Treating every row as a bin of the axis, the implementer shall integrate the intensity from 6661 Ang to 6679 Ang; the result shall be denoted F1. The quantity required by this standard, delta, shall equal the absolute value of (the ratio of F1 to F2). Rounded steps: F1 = 35.1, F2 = 33.0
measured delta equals 1.06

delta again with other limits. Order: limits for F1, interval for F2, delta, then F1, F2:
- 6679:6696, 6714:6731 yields 1.00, 32.2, 32.1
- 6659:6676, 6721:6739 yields 0.96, 32.4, 33.9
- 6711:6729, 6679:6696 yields 1.05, 33.8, 32.2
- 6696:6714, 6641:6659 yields 1.05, 33.1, 31.5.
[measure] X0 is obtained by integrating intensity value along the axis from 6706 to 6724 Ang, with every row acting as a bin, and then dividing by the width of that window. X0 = 1.84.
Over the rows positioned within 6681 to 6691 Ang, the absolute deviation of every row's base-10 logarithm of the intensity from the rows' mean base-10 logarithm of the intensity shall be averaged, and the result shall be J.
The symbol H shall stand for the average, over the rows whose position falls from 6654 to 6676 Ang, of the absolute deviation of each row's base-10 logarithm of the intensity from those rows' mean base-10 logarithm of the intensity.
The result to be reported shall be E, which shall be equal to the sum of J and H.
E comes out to 0.030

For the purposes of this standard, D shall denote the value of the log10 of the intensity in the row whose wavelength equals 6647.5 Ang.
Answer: 0.20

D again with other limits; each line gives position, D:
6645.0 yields 0.23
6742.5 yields 0.25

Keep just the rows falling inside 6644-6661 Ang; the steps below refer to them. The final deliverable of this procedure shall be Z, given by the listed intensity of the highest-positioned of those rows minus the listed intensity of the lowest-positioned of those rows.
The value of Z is 0.09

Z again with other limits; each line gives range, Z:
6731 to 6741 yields -0.19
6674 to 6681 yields -0.12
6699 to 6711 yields -0.02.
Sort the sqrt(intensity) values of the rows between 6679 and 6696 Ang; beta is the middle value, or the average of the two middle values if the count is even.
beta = 1.37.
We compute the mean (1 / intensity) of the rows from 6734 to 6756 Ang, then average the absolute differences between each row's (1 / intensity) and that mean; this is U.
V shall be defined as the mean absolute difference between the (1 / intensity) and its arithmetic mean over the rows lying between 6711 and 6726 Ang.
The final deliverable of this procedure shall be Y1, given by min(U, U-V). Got 0.005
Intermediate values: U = 0.016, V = 0.011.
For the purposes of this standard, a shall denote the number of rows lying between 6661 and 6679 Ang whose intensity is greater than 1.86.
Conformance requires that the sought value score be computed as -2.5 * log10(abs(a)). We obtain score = -1.75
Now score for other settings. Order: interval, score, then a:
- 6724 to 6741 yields -1.75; 5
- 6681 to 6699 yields -1.19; 3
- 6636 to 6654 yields 0.00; 1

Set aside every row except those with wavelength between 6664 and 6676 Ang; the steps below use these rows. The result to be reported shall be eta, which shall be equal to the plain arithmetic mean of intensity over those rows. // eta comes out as 1.95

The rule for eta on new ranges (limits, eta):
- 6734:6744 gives 1.78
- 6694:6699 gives 1.77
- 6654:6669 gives 1.86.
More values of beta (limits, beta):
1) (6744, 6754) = 1.35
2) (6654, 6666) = 1.36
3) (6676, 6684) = 1.42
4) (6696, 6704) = 1.36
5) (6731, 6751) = 1.35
